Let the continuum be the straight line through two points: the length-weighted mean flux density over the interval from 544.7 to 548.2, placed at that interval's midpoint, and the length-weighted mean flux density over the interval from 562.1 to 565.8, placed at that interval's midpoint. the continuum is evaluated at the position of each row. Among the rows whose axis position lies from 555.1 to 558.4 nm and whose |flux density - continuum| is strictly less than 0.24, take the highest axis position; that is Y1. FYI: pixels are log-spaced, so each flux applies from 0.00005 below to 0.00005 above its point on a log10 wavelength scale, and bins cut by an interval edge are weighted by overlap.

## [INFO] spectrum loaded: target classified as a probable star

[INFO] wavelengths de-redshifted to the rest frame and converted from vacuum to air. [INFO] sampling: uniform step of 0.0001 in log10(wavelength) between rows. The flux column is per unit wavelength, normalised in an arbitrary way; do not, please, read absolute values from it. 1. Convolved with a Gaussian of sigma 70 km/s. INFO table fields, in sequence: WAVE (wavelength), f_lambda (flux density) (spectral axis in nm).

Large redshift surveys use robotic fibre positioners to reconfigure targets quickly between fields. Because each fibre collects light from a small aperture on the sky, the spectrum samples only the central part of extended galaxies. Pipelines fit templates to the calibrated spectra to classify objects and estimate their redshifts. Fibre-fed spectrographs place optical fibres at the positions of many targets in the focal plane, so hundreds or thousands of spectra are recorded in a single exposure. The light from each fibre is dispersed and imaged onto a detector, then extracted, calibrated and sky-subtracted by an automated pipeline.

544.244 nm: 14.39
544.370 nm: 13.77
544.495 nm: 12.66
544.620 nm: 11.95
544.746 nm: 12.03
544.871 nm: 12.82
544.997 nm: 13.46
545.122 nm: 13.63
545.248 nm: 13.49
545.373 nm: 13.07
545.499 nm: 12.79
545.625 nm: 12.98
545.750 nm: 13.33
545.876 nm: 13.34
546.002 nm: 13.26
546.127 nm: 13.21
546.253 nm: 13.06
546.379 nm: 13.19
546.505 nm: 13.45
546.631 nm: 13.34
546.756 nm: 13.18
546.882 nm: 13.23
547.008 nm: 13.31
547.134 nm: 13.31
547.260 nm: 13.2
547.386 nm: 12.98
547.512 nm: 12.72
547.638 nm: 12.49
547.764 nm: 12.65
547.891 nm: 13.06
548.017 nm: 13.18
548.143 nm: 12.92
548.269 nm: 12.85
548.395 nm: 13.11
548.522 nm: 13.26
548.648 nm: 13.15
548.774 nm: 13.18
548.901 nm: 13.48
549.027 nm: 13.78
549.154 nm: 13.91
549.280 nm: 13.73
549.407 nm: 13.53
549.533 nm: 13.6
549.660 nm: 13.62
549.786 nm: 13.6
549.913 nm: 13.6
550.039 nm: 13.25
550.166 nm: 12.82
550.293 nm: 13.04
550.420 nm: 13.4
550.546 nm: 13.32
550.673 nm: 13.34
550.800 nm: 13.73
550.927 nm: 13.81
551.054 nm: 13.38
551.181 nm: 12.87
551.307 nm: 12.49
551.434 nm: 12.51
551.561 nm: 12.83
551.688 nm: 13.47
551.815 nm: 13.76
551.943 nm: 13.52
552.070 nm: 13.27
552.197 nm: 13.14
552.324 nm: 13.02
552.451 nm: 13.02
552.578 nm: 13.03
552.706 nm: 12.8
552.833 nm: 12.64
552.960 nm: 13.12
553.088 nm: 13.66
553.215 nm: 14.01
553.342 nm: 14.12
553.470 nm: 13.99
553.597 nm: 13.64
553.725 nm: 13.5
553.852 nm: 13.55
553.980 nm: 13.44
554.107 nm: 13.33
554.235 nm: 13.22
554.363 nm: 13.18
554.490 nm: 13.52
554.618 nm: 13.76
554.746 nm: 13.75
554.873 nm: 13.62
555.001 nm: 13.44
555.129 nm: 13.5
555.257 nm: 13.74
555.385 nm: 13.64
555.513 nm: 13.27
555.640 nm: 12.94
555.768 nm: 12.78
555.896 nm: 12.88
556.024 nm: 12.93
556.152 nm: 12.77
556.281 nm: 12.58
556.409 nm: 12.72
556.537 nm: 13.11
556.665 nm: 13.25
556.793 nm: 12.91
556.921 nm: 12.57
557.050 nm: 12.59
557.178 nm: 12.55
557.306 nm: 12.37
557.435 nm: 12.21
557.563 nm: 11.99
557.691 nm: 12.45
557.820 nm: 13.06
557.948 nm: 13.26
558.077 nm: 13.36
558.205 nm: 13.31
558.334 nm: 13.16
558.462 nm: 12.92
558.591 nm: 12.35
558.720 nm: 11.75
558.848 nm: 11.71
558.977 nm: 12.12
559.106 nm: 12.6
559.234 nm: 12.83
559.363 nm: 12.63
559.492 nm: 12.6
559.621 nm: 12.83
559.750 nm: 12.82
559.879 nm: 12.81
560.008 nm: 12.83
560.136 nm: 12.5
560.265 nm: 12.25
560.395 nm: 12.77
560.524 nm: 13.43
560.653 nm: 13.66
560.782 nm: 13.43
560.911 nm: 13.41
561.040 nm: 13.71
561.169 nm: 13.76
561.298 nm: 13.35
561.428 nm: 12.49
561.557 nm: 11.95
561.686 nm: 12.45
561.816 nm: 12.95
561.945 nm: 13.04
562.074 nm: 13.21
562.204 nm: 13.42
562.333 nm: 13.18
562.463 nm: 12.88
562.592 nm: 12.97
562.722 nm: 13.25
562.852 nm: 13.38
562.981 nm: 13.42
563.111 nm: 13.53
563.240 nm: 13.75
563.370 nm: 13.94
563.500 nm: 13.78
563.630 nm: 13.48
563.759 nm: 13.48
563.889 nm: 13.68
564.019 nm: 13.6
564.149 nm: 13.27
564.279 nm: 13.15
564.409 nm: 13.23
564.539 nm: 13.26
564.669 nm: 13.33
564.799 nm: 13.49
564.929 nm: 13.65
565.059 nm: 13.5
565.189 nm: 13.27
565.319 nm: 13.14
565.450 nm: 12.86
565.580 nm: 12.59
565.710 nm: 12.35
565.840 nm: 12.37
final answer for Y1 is 558.334 nm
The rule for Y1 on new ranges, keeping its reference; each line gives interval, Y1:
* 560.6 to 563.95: 563.759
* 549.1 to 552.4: 552.324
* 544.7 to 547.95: 547.891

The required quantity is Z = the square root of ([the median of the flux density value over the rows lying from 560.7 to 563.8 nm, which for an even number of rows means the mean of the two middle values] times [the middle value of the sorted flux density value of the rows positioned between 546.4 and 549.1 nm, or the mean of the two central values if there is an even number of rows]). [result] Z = 13.3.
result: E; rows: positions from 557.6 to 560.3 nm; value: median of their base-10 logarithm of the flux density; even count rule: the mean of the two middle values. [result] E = 1.11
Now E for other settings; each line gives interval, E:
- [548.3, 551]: 1.13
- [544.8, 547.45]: 1.12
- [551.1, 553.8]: 1.12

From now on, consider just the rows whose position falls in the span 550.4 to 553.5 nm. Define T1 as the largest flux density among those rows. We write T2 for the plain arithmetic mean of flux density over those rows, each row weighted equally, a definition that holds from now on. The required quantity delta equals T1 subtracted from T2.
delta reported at -0.83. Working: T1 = 14.12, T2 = 13.3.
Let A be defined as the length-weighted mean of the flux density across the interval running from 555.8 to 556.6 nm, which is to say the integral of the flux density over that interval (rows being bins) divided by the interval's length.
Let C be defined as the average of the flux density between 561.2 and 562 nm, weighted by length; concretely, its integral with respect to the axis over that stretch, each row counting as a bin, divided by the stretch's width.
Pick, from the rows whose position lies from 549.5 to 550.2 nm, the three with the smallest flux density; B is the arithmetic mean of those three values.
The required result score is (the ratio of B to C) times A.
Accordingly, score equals 13.3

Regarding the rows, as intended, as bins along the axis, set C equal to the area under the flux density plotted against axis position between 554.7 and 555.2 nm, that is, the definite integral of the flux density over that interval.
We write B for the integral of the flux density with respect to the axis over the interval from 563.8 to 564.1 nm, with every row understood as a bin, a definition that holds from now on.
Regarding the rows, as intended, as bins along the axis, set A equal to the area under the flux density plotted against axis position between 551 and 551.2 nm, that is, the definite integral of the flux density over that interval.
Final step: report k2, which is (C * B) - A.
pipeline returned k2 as 25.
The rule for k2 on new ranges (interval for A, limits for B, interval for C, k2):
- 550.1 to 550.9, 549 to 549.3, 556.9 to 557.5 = 20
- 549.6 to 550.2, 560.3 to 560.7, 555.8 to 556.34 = 28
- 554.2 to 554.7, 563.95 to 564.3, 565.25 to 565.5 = 8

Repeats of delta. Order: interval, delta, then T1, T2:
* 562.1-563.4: -0.57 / 13.94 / 13.4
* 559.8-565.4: -0.71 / 13.94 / 13.2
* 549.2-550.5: -0.31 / 13.73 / 13.4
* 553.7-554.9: -0.27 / 13.76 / 13.5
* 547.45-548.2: -0.34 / 13.18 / 12.8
